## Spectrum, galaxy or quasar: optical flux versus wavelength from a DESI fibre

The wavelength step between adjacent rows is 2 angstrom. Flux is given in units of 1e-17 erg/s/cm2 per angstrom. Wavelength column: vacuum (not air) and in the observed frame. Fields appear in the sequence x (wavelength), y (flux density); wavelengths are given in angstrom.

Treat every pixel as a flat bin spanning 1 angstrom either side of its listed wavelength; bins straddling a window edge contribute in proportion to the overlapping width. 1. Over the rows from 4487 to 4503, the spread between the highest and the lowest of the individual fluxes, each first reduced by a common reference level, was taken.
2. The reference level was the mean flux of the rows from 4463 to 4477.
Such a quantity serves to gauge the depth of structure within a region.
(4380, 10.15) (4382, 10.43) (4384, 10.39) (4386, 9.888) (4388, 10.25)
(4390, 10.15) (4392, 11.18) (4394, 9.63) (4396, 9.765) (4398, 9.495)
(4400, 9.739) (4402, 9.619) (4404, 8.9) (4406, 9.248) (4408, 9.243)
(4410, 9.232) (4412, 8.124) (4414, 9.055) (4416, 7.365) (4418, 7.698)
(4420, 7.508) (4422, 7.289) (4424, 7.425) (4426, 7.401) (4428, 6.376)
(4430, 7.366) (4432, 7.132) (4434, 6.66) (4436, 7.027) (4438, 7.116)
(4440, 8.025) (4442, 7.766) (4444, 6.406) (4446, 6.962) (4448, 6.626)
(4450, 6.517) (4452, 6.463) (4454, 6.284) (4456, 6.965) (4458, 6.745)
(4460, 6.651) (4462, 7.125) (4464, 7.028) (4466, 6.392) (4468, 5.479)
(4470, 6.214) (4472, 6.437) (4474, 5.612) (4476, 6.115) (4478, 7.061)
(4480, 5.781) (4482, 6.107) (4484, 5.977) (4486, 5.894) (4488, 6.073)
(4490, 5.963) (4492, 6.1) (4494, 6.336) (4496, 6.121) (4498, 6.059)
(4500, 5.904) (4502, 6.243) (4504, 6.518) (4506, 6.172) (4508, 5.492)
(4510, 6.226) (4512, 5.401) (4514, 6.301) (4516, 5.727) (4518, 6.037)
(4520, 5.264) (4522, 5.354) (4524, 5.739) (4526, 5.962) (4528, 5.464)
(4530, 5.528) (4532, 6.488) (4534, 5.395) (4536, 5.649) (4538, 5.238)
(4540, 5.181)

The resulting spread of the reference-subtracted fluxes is 0.43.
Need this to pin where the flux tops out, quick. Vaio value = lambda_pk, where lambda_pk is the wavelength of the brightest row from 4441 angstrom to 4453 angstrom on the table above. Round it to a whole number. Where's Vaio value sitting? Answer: 4442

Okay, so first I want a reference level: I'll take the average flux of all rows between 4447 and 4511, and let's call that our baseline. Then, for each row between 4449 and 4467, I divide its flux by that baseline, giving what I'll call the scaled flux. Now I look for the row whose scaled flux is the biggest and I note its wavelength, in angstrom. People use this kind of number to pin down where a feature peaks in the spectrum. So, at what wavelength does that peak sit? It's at 4462 angstrom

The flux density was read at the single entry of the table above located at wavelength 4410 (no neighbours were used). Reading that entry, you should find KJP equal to 9.232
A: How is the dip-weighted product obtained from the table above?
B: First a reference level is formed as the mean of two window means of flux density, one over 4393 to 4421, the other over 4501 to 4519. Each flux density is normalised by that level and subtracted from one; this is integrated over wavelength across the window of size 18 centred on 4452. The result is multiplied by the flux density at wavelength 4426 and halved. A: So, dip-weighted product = 7.4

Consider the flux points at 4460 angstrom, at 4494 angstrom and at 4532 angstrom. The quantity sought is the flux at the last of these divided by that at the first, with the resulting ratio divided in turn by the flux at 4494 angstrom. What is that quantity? 0.154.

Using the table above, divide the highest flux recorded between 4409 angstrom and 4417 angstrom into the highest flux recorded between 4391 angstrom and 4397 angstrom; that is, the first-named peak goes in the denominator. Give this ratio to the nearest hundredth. 1.21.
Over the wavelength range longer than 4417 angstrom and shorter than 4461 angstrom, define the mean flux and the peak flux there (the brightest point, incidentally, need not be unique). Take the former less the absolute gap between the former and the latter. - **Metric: 6.0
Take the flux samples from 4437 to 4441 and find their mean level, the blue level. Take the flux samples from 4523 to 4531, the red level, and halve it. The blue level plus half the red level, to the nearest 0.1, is 10.4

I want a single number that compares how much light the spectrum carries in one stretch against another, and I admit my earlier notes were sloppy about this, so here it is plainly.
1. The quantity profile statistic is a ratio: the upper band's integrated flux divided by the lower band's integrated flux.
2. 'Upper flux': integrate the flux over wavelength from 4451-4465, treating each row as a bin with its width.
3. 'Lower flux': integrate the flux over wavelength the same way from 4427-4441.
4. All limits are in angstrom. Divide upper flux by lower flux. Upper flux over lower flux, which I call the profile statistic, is 0.95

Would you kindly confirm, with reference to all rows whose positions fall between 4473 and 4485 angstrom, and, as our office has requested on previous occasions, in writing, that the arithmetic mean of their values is 6.1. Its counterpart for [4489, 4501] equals 6.1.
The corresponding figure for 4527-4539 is 5.6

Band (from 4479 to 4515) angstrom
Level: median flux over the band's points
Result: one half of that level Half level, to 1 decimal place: 3.0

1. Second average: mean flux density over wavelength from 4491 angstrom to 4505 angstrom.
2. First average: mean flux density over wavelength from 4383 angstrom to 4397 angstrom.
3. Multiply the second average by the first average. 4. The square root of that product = 7.9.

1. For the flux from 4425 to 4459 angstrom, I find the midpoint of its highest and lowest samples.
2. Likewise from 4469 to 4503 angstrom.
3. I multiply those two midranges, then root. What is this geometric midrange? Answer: 6.7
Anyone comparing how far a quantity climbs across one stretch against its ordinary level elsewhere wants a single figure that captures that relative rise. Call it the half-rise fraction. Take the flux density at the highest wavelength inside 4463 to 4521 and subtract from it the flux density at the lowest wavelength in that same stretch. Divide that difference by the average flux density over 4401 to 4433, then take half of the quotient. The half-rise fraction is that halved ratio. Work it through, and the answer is -0.11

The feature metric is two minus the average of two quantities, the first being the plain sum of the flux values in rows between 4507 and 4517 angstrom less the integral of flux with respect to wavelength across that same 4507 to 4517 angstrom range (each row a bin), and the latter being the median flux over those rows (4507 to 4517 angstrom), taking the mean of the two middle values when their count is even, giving 13.7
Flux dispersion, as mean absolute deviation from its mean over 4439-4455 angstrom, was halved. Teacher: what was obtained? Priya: 0.26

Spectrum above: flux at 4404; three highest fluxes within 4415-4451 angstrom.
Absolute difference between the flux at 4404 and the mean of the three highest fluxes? 1.1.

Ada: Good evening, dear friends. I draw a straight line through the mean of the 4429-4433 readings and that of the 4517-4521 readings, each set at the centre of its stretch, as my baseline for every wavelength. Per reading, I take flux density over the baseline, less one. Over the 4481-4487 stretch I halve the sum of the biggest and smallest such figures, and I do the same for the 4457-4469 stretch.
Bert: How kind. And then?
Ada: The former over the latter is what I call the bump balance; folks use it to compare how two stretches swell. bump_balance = 0.90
